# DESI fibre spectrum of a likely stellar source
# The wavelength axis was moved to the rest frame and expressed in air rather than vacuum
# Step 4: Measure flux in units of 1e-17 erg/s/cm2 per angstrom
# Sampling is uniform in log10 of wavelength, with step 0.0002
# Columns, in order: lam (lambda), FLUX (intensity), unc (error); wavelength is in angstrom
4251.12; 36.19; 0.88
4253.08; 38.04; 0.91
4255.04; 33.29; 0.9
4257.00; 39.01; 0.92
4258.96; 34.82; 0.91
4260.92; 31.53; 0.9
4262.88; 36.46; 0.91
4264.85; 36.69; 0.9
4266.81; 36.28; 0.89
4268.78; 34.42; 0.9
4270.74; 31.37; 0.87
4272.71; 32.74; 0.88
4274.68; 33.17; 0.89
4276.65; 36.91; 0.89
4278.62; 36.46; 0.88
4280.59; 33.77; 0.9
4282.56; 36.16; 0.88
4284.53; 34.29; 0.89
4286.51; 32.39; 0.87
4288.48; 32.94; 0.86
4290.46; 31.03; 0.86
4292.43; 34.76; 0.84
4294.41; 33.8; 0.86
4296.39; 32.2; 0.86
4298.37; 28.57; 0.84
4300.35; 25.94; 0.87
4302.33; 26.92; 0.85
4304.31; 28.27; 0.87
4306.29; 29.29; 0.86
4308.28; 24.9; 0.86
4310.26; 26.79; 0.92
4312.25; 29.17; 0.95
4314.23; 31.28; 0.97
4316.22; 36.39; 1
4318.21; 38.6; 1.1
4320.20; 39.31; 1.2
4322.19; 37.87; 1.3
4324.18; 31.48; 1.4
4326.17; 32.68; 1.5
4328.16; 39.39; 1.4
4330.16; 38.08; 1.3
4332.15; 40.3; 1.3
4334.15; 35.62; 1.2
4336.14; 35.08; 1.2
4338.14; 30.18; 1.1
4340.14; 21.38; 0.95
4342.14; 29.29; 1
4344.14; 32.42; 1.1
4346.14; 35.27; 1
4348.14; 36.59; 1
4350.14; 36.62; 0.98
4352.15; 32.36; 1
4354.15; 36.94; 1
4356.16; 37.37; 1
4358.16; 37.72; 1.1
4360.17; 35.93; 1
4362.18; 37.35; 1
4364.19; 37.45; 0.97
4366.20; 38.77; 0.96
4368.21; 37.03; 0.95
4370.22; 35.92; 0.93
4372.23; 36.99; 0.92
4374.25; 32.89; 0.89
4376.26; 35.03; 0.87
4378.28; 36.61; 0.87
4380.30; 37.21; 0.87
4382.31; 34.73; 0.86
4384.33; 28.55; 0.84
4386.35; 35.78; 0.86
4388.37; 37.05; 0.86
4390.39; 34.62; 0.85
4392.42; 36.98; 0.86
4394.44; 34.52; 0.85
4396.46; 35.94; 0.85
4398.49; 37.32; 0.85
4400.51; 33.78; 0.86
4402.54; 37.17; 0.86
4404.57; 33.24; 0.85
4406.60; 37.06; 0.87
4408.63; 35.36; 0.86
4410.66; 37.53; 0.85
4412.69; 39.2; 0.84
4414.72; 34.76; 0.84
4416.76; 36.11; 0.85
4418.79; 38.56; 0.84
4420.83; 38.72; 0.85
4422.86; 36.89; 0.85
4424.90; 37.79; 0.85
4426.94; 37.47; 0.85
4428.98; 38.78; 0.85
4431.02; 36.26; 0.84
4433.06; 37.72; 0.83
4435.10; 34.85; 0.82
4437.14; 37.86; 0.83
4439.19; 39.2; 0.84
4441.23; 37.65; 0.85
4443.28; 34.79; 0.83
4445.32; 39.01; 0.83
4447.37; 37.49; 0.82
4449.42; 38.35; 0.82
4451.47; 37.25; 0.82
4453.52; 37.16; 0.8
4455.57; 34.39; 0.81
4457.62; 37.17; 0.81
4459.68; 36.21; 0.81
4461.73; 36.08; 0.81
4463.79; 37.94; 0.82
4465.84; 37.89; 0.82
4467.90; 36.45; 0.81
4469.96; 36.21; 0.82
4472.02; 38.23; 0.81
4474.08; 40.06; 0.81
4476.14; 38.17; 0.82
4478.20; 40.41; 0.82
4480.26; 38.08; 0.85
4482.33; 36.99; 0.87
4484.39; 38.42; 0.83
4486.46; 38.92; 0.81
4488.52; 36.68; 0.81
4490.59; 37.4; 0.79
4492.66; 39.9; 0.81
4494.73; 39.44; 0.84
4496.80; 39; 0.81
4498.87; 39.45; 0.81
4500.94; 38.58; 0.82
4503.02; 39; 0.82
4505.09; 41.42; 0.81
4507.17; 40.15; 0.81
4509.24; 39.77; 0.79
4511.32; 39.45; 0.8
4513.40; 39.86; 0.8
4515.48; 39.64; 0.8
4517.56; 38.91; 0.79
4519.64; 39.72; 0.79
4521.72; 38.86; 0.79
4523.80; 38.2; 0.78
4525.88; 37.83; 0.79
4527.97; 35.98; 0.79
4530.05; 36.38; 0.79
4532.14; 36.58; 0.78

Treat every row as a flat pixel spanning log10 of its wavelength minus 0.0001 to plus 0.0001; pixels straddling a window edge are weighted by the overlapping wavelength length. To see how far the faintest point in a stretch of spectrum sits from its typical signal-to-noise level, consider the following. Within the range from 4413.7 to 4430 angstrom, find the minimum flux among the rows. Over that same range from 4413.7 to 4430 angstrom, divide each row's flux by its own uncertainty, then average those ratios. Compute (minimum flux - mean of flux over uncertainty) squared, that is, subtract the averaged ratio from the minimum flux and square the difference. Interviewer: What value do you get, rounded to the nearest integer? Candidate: 87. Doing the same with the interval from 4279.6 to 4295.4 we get 59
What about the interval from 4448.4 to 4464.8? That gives 119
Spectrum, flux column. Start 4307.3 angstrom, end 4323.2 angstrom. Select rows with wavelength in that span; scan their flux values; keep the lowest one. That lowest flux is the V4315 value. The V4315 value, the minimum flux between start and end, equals 24.9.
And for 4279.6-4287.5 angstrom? 32.39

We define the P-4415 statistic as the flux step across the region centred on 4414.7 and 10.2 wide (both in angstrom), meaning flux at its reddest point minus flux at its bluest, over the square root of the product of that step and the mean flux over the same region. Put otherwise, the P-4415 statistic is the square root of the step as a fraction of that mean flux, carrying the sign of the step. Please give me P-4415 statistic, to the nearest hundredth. 0.17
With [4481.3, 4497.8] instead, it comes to 0.23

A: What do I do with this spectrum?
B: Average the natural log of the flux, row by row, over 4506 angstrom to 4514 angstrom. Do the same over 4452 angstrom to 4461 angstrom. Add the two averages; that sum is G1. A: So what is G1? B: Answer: 7.27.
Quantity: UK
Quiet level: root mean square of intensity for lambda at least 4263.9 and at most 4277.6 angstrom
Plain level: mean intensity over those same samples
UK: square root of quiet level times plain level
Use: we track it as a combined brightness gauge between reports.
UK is 35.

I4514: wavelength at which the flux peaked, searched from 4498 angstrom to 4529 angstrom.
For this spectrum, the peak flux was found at 4505.09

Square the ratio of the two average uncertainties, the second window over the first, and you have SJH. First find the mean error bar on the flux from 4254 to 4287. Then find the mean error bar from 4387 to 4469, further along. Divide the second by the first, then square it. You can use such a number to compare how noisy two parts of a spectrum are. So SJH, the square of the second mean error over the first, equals 0.88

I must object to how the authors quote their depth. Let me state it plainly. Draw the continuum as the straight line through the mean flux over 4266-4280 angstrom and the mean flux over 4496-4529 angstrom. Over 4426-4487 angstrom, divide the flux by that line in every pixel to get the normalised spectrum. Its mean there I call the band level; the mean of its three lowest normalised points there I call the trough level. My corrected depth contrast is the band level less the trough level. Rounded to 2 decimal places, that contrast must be 0.07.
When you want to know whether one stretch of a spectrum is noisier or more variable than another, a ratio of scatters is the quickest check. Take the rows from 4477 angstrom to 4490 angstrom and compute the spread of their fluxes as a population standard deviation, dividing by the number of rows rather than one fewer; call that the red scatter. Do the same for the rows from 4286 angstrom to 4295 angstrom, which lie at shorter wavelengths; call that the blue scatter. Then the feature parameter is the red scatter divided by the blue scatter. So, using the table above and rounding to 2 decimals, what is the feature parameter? 0.98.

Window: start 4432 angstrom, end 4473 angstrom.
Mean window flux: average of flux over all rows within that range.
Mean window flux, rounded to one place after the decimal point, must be 37.1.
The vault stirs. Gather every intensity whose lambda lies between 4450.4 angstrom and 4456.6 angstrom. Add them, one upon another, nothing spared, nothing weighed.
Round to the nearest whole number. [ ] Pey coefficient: 109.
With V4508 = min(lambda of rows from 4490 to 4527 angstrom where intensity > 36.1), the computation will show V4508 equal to 4490.59 angstrom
